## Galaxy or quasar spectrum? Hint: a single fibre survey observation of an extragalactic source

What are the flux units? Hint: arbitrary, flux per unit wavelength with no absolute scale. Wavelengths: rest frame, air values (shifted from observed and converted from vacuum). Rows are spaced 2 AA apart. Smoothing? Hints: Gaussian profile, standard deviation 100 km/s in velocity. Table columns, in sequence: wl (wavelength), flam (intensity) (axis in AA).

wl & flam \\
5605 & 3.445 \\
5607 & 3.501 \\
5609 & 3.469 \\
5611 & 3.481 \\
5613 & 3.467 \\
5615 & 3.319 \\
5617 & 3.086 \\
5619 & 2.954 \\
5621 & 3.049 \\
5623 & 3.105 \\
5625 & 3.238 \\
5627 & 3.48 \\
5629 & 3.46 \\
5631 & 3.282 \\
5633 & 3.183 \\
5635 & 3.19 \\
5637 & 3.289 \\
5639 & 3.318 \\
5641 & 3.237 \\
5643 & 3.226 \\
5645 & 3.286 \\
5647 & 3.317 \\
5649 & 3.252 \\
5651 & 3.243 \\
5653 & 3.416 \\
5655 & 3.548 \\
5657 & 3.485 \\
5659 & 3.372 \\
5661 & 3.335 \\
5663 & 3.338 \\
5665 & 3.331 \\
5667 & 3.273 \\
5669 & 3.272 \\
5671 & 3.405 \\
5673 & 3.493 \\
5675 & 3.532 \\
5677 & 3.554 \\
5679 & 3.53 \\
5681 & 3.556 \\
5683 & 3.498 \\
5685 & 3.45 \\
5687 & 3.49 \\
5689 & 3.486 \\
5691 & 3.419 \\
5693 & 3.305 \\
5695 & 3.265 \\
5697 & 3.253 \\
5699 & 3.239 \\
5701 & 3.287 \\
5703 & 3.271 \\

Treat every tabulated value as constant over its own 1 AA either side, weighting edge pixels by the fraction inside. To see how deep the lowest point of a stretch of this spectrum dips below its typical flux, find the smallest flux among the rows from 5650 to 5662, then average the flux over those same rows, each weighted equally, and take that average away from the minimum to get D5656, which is -0.16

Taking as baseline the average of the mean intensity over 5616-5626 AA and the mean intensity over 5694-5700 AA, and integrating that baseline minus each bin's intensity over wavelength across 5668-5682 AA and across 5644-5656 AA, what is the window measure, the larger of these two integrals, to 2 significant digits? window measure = -2.1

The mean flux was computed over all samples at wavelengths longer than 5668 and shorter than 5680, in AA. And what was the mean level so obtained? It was 3.46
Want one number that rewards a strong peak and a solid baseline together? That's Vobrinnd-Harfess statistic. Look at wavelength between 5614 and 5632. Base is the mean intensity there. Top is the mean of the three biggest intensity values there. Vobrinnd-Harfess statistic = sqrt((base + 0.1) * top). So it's 3.37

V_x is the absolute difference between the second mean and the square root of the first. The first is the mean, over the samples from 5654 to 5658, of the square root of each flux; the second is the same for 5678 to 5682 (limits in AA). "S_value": 0.513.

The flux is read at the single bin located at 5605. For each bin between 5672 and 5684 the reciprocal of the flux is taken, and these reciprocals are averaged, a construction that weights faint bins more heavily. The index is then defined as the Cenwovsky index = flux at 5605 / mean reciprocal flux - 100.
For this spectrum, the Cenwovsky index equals -87.8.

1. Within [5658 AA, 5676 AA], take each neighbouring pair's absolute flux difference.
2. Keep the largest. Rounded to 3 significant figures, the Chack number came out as 0.133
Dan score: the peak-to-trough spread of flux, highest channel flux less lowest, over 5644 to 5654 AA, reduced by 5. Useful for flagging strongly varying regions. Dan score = -4.83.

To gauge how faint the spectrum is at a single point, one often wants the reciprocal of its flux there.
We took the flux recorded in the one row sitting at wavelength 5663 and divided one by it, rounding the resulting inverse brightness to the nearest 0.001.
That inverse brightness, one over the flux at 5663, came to 0.300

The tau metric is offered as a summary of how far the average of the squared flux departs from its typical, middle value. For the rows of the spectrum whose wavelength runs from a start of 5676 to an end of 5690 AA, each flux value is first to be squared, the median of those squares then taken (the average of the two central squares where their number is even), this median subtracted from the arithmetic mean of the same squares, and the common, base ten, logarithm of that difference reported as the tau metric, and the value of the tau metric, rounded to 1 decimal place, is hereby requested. -1.1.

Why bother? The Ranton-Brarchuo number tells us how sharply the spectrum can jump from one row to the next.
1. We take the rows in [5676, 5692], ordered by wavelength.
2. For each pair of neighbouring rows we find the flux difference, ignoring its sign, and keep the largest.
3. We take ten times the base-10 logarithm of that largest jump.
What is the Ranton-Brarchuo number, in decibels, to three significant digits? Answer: -11.7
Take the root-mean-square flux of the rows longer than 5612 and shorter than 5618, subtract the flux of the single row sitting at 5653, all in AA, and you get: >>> -0.12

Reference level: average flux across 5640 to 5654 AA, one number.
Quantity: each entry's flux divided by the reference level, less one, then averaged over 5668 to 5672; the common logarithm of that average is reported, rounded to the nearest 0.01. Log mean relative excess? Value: -1.77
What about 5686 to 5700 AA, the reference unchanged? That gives -1.68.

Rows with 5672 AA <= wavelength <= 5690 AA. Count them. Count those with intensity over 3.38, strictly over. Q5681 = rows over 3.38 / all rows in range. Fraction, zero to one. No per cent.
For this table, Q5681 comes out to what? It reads 1.0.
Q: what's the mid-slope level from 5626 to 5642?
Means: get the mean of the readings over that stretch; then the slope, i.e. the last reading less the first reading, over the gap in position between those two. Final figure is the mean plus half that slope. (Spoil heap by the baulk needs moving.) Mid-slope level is 3.30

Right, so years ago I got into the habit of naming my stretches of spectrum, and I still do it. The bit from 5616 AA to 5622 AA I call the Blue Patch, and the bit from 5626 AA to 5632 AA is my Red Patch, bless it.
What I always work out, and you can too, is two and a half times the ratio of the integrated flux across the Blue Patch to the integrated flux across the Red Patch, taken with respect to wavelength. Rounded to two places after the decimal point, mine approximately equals 2.22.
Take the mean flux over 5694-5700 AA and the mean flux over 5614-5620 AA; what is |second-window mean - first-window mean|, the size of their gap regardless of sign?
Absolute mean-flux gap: 0.13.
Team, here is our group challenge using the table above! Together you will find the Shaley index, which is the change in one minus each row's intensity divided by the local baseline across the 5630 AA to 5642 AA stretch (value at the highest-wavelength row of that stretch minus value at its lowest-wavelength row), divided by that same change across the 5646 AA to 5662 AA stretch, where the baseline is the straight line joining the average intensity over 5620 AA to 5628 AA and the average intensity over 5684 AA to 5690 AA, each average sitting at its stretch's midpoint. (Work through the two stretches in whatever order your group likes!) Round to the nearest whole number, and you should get 2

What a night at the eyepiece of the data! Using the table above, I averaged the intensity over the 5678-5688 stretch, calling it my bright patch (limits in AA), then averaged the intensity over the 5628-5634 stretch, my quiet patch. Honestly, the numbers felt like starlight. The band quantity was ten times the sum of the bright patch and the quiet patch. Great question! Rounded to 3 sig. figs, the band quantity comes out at 68.1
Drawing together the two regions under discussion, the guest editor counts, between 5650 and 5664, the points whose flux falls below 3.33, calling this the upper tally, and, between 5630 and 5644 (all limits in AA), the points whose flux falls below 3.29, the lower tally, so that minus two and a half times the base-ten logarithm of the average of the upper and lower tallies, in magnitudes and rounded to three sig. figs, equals -1.36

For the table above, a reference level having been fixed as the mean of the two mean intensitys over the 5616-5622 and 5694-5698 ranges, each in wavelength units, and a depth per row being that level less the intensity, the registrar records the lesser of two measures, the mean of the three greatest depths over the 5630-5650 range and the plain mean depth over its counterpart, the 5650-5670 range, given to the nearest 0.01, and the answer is -0.22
